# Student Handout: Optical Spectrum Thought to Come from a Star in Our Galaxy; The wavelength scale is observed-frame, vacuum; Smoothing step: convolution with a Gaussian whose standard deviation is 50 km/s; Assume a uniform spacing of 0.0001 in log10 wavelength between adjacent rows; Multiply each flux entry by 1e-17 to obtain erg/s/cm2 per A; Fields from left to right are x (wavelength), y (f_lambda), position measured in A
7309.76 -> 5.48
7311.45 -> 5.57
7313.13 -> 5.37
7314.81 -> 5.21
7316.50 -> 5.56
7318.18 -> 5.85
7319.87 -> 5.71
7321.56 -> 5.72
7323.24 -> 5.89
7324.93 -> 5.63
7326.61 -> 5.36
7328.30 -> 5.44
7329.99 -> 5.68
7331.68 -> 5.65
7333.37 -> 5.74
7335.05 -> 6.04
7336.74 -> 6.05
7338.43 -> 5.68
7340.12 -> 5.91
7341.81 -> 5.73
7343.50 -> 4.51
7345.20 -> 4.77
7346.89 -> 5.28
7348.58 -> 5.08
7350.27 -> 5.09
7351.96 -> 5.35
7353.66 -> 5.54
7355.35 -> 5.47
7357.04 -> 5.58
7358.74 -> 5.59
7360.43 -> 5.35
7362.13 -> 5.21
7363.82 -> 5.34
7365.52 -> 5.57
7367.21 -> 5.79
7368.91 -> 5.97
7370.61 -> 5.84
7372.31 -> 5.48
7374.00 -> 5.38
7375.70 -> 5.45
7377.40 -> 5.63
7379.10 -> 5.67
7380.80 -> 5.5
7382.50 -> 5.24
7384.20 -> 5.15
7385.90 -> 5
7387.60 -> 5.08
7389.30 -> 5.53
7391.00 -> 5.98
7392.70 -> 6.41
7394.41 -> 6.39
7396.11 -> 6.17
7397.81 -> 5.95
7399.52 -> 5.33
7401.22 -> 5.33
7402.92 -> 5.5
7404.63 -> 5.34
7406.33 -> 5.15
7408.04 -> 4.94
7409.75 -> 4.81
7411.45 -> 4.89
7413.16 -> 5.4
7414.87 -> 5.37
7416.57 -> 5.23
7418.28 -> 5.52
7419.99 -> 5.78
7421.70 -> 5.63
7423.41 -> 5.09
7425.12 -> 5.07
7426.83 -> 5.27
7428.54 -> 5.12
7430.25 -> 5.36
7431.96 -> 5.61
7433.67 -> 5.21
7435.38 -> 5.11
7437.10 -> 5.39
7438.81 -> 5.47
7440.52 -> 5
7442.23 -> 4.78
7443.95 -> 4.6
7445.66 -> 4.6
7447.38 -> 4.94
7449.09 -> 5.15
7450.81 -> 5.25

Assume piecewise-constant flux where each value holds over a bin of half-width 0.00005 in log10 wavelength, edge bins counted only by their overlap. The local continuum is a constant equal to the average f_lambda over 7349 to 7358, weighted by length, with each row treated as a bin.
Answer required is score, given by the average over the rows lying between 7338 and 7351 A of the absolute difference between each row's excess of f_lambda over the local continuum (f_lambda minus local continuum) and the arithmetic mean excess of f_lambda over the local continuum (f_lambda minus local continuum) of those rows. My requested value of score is 0.39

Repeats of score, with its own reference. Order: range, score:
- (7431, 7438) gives 0.17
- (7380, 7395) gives 0.45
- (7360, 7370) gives 0.24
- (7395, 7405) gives 0.30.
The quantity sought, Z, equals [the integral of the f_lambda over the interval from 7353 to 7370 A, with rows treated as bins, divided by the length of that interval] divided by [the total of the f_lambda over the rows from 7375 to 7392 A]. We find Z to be 0.102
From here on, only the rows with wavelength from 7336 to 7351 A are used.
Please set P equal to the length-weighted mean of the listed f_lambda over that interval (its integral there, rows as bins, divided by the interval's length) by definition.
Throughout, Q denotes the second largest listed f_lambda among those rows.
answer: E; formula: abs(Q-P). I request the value 0.57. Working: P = 5.34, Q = 5.91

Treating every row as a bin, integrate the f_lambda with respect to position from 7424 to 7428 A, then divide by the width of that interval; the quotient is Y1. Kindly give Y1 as 5.16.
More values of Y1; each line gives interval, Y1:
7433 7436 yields 5.16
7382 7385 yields 5.19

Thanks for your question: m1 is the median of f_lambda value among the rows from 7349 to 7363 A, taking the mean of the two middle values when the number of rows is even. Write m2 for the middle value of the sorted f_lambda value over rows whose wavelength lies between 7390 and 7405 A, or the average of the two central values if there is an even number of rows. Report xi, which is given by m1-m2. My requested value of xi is -0.5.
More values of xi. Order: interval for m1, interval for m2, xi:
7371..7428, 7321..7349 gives -0.3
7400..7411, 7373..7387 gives -0.2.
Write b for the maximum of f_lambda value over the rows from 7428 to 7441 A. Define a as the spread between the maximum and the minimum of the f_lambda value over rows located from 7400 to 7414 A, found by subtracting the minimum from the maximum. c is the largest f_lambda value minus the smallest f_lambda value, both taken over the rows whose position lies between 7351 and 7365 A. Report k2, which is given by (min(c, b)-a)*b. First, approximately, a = 0.69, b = 5.61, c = 0.38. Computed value -1.7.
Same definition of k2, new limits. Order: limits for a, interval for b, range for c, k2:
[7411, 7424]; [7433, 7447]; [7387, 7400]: 2.4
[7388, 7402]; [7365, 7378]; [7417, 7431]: -2.2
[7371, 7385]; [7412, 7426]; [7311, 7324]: 0.9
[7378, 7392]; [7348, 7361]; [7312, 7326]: -1.7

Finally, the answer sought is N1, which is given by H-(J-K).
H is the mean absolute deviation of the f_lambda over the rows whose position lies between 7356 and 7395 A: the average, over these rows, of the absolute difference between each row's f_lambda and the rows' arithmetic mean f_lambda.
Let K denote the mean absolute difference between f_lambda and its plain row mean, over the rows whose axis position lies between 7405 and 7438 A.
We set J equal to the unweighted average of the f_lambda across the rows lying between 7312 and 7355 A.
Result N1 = -5.03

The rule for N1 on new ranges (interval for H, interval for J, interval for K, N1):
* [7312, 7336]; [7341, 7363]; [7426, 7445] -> -4.87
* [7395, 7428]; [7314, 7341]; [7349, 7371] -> -5.24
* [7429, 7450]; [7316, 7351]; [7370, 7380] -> -5.14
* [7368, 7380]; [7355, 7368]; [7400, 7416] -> -5.10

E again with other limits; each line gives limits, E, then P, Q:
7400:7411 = 0.16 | 5.18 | 5.34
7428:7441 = 0.17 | 5.30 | 5.47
